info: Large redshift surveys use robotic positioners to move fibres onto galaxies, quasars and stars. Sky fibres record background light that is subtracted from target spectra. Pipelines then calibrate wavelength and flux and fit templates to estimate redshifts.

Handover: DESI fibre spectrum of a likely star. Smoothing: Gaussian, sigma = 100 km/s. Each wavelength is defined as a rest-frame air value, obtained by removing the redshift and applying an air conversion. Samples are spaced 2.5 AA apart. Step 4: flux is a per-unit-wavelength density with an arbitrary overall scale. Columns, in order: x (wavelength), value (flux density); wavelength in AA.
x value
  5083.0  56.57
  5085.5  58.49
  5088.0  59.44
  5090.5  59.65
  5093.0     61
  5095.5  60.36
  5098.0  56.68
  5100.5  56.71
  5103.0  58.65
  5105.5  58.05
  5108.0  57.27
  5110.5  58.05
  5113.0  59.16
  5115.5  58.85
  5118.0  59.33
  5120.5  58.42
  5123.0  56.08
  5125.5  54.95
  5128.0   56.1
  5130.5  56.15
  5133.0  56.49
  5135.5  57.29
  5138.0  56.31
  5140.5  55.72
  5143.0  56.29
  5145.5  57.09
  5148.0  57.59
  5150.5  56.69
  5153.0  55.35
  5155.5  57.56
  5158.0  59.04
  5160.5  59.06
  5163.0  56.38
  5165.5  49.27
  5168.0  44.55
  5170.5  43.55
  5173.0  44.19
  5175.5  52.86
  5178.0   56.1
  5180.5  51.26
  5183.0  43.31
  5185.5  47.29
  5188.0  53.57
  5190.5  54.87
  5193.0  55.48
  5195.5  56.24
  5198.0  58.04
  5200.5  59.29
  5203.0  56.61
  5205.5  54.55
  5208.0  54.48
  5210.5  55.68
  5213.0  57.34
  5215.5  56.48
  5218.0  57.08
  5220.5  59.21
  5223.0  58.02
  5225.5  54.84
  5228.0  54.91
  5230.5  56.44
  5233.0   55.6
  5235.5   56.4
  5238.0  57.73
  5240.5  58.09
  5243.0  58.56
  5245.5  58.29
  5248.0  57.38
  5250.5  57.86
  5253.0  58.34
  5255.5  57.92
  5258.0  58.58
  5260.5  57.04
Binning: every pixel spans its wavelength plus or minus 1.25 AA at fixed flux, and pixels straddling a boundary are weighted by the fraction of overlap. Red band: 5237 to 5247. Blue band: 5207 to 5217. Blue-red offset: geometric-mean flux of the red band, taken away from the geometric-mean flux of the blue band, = -2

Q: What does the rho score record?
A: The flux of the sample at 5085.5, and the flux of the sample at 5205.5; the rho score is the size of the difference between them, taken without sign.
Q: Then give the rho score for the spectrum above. 3.9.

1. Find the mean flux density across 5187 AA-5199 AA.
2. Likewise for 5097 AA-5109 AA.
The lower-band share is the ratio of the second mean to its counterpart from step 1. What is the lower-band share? 1.03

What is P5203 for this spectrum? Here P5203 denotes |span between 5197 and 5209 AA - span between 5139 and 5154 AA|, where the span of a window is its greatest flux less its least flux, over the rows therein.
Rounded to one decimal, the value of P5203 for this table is 2.6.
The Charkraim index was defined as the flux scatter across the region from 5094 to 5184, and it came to 4.6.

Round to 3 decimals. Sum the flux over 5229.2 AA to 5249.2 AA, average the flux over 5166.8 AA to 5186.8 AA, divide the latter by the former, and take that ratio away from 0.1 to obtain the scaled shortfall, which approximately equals -0.004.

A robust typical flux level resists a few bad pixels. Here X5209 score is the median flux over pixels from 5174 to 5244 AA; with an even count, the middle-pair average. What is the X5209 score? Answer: 56.2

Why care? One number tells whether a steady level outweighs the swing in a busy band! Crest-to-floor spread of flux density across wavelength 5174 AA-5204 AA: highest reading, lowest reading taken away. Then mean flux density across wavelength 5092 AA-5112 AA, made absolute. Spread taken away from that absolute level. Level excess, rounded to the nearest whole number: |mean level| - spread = 42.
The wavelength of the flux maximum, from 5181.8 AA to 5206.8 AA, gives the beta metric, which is 5200.5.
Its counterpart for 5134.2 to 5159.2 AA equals 5158.0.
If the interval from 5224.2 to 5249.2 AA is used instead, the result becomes 5243.0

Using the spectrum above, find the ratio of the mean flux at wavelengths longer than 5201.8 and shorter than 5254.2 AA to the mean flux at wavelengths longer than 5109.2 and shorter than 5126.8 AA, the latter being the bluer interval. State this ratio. 0.98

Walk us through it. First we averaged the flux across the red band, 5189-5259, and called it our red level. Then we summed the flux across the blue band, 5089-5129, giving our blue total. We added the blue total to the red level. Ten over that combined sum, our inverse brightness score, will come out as 0.0101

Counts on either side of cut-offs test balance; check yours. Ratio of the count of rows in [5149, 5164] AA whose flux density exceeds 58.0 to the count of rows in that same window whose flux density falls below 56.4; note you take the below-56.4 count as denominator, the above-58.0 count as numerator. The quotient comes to 1.0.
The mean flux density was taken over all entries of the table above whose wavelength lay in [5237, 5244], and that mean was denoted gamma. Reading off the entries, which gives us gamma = 58.1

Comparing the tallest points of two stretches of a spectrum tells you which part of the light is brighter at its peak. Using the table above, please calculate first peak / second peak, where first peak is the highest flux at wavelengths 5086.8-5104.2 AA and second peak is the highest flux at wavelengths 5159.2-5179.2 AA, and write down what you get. 1.03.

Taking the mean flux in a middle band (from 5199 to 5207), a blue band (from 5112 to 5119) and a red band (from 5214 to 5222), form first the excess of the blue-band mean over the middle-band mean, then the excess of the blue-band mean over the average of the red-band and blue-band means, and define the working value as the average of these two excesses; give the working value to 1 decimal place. 1.5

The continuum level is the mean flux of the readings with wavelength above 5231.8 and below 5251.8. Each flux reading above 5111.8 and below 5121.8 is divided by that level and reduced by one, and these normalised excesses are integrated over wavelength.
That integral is 0.25 AA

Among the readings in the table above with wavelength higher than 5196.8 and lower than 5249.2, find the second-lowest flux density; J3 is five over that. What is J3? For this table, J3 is 0.092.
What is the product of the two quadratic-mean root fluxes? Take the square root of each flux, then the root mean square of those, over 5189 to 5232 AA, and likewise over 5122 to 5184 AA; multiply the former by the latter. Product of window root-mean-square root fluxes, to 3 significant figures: 55.2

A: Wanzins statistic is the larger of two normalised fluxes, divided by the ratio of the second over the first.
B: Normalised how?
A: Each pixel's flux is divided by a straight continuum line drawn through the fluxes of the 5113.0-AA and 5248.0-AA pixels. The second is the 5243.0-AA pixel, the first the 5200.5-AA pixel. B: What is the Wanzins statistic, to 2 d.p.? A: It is 1.02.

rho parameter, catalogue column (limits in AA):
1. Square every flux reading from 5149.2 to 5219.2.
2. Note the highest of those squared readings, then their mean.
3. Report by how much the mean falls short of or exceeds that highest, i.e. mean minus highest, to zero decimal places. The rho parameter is -598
